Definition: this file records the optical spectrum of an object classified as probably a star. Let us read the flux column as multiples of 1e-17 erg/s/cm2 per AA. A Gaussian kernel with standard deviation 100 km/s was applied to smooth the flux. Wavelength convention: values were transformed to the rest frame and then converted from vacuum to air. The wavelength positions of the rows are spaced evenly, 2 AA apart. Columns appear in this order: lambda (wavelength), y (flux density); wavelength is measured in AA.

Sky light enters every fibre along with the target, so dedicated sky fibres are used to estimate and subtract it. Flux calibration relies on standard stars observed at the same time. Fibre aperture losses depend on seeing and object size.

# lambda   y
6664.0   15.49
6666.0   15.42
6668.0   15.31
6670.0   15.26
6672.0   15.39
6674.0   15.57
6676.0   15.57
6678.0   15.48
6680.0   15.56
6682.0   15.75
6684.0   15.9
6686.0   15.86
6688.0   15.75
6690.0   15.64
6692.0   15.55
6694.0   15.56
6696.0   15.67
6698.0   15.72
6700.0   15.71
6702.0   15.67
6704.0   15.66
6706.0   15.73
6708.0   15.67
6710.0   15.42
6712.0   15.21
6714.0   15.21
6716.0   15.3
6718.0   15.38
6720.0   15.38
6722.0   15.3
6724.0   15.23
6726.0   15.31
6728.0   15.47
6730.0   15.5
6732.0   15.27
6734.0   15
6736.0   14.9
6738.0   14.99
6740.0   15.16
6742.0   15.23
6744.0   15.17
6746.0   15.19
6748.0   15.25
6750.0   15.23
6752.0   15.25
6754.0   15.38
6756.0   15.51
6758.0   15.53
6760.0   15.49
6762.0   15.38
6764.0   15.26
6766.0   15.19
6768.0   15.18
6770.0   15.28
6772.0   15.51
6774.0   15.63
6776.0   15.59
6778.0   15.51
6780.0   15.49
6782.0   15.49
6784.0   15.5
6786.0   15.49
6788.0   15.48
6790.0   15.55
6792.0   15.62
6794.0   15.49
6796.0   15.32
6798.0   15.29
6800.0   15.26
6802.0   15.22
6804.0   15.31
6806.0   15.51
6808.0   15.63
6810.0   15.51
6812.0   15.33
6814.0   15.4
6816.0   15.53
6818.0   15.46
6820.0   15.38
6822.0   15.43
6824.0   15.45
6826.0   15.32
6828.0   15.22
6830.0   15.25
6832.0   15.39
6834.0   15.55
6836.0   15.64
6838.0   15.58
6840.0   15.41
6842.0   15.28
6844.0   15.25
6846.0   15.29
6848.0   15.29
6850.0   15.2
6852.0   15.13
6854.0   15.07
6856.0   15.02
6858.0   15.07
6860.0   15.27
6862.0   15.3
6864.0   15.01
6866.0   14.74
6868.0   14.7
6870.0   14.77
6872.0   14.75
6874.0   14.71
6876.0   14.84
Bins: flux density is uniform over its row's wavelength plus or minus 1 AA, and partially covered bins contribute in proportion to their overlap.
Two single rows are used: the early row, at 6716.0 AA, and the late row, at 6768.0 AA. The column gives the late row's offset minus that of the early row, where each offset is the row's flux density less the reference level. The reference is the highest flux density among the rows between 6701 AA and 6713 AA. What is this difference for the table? -0.12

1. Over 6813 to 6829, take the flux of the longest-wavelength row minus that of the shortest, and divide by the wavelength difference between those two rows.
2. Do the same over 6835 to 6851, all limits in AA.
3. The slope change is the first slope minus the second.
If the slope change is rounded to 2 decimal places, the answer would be 0.02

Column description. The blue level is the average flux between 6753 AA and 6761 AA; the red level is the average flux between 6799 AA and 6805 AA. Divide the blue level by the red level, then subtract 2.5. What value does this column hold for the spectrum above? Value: -1.486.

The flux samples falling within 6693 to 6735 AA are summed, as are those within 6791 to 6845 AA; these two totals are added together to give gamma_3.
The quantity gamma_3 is 740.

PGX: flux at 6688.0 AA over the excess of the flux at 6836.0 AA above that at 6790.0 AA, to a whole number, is 175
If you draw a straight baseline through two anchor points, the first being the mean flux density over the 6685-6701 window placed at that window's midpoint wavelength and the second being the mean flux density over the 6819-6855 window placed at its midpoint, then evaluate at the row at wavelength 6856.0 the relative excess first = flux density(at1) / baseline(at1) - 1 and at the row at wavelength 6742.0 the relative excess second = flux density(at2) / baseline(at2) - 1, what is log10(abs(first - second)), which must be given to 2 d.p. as -2.45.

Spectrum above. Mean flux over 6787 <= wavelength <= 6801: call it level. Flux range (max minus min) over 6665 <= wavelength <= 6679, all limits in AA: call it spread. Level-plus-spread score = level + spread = 15.7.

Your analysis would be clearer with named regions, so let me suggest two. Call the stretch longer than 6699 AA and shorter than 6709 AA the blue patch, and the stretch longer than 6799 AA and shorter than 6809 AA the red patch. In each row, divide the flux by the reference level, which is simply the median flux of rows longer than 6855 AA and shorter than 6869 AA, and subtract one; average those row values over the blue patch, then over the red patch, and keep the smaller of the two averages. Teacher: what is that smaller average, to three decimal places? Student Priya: 0.024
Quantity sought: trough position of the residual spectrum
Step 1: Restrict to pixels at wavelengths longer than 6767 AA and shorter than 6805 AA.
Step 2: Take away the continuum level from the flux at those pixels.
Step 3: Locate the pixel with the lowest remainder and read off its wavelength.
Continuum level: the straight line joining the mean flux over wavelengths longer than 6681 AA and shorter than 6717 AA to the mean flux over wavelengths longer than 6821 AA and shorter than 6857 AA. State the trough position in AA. 6768.0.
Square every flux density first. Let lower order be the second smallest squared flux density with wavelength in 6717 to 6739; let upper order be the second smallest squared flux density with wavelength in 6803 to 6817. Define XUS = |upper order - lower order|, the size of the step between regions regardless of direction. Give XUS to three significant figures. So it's 10.3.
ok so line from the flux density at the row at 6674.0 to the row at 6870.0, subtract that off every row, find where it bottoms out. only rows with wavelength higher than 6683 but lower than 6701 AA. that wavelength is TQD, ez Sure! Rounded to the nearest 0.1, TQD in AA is 6692.0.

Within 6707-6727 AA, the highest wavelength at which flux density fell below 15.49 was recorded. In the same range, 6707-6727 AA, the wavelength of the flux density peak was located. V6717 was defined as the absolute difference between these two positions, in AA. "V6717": 18 AA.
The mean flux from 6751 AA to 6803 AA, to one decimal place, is 15.4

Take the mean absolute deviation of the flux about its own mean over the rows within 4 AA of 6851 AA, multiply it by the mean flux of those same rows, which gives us 1.1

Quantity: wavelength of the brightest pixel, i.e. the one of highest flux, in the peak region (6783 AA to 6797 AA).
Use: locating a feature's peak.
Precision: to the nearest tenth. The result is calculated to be 6792.0 AA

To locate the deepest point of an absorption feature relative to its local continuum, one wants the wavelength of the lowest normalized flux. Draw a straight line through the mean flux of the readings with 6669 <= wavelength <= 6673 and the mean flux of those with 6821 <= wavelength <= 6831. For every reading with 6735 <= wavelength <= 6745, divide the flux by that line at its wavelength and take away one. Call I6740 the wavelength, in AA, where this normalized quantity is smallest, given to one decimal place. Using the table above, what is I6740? 6736.0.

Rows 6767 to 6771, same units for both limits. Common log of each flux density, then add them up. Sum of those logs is 2.365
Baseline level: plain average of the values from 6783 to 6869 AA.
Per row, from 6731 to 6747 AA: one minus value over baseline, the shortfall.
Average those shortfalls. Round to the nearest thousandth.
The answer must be 0.014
